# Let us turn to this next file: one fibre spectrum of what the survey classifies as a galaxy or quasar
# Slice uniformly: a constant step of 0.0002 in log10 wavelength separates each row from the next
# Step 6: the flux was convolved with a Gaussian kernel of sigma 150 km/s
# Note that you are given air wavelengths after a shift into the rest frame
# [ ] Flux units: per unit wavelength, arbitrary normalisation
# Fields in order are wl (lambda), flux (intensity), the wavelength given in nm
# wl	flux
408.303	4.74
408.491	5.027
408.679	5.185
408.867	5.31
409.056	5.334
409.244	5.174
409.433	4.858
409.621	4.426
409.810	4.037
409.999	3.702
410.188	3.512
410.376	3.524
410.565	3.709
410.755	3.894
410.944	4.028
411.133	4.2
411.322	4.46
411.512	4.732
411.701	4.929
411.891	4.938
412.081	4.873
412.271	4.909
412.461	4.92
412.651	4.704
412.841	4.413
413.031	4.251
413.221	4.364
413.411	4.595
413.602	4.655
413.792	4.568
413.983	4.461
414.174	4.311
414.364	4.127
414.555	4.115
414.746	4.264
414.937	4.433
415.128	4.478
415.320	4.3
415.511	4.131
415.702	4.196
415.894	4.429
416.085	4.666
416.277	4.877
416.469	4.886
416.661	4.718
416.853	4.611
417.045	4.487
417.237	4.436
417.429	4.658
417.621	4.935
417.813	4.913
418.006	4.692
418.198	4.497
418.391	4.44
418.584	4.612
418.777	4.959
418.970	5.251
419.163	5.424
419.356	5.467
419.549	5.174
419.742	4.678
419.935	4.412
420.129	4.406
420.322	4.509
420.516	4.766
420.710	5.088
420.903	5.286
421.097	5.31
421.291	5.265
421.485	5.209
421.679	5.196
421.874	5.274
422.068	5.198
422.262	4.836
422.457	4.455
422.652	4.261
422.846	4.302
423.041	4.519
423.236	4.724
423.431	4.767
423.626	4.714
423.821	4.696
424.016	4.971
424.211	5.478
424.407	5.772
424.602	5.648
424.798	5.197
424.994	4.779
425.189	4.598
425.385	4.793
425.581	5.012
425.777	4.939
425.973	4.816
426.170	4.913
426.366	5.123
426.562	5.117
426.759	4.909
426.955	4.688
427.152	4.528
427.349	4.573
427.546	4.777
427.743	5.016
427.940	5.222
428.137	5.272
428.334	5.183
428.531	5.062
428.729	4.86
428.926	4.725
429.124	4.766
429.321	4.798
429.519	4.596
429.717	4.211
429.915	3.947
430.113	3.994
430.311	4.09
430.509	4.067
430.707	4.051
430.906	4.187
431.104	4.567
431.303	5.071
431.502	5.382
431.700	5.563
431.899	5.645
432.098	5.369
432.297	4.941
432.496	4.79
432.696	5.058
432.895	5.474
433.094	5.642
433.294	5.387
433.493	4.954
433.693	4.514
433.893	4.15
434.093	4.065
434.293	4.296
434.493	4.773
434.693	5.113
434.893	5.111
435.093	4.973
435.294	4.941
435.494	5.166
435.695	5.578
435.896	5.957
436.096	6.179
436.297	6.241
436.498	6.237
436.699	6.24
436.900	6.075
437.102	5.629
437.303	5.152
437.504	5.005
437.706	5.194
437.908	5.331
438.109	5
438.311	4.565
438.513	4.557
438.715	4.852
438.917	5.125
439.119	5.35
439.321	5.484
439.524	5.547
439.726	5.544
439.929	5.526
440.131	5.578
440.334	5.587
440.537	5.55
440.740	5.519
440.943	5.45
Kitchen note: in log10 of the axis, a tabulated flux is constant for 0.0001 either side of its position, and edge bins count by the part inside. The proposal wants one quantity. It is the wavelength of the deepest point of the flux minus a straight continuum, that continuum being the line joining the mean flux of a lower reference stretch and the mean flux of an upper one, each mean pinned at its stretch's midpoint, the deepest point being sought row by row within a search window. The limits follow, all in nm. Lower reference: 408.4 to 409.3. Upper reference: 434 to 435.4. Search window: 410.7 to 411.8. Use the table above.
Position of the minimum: 410.755 nm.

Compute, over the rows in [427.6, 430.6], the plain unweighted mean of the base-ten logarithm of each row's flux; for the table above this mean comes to 0.666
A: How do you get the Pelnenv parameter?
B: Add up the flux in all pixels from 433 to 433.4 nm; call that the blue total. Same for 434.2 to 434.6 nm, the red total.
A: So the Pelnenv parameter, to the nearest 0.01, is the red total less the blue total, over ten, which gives -0.20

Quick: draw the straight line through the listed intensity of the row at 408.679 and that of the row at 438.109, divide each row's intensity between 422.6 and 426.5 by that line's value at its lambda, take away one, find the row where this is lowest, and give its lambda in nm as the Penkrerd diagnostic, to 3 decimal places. 422.652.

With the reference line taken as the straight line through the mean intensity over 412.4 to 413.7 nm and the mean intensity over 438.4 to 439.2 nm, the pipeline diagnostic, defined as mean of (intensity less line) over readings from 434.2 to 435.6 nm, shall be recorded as 0.0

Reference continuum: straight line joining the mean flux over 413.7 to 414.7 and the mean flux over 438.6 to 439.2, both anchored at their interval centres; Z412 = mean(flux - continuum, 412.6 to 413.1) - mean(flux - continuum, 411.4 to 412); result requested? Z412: -0.4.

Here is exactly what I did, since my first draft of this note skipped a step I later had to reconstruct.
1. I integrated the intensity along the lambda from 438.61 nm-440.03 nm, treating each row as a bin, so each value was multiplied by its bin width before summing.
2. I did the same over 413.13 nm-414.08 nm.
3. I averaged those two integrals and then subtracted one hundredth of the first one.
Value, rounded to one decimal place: 5.9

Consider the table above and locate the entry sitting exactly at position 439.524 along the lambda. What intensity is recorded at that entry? 5.547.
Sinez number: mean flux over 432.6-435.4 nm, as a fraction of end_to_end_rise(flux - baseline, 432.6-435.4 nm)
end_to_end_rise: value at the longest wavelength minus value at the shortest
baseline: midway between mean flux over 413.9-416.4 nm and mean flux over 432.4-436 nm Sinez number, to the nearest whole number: -42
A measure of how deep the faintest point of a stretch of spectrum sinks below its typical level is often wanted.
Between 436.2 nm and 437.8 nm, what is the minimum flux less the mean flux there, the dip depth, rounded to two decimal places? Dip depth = -0.72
